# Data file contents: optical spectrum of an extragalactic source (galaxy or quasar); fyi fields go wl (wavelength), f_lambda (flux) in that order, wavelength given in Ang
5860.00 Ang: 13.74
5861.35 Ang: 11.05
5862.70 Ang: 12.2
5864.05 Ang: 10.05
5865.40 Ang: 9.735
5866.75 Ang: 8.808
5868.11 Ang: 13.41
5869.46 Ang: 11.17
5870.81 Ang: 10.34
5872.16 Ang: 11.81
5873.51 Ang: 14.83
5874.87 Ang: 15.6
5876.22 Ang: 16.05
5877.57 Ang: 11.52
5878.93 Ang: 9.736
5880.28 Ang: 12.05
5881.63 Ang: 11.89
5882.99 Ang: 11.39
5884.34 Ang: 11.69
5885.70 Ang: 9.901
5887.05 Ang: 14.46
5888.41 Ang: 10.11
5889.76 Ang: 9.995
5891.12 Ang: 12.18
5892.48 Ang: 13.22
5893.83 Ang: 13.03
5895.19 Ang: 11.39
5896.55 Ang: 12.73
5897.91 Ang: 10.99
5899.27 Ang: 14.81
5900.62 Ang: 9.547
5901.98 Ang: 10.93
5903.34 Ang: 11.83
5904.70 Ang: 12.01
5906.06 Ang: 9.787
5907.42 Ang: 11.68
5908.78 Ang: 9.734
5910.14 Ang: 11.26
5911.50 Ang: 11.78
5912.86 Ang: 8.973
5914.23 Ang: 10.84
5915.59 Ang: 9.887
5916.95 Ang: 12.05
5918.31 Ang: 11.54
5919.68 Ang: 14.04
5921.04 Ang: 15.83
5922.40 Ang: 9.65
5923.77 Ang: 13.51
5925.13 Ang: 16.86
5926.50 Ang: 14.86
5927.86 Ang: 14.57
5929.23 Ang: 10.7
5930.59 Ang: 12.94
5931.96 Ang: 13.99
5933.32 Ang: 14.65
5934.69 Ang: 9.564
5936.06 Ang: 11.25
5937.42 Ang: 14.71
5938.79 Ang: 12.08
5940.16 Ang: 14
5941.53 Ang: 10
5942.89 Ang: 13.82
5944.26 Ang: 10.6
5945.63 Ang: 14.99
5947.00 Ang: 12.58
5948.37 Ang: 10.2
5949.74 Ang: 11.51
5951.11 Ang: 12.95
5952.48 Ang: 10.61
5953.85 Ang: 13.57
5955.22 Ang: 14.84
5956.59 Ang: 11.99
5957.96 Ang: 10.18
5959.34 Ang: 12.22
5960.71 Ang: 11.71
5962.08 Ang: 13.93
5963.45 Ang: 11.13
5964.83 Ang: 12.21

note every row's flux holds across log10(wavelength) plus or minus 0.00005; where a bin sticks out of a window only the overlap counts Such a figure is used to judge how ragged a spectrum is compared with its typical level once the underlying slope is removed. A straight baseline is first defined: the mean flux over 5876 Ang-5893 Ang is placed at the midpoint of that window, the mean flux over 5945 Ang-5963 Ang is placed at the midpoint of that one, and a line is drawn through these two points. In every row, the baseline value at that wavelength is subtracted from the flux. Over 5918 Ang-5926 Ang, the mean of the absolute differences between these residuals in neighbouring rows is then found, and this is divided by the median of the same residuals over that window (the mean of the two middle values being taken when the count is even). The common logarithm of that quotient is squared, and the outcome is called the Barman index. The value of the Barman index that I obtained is 0.1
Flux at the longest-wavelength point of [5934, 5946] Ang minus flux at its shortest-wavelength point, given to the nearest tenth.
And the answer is 5.4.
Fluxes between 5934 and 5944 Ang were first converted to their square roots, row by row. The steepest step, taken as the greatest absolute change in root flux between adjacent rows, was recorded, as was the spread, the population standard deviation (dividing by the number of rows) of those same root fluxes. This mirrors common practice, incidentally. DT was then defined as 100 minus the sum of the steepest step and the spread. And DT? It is 99.1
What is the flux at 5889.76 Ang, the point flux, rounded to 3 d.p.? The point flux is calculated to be 9.995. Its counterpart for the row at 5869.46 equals 11.170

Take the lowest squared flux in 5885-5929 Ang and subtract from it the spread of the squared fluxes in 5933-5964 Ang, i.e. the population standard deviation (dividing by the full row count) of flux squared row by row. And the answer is 38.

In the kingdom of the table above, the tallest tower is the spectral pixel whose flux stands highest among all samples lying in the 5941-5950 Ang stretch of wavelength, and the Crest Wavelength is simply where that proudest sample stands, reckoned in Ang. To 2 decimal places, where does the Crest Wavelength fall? 5945.63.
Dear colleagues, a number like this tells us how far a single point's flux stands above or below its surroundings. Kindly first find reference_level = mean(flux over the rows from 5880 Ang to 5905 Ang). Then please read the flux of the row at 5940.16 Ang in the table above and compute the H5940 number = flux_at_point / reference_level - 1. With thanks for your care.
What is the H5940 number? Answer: 0.19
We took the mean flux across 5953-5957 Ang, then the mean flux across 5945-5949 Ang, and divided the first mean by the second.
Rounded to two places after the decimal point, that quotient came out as 1.07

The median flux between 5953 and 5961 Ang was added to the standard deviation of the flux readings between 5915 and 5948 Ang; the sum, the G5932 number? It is 14.2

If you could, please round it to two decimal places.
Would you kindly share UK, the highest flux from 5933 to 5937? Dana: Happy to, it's 14.65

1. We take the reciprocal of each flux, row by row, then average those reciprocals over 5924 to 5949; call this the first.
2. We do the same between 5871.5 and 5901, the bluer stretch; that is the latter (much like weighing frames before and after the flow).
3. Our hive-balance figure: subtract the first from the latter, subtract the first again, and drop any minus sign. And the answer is 0.075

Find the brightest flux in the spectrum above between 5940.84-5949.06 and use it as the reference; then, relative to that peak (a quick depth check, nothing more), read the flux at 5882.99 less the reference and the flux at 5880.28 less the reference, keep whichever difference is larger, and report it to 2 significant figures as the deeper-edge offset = -2.9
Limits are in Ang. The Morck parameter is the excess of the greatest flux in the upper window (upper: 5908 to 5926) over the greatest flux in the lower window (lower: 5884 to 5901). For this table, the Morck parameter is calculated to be 2.05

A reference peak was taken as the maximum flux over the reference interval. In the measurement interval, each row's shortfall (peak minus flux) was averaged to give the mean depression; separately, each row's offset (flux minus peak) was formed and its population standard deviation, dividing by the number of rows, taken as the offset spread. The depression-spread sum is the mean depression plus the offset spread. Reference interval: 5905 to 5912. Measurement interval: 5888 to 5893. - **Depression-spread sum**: 1.8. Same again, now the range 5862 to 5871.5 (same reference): 2.4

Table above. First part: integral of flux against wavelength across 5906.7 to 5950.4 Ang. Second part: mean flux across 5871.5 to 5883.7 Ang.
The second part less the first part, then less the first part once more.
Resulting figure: -1065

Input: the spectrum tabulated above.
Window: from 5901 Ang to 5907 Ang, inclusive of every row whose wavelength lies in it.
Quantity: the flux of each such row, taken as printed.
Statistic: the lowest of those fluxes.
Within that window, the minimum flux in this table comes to 9.787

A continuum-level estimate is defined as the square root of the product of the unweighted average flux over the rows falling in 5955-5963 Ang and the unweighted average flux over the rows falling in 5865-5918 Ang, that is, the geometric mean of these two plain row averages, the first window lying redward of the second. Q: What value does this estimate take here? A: 12.0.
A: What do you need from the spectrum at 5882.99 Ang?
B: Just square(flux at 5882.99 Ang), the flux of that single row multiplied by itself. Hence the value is 130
